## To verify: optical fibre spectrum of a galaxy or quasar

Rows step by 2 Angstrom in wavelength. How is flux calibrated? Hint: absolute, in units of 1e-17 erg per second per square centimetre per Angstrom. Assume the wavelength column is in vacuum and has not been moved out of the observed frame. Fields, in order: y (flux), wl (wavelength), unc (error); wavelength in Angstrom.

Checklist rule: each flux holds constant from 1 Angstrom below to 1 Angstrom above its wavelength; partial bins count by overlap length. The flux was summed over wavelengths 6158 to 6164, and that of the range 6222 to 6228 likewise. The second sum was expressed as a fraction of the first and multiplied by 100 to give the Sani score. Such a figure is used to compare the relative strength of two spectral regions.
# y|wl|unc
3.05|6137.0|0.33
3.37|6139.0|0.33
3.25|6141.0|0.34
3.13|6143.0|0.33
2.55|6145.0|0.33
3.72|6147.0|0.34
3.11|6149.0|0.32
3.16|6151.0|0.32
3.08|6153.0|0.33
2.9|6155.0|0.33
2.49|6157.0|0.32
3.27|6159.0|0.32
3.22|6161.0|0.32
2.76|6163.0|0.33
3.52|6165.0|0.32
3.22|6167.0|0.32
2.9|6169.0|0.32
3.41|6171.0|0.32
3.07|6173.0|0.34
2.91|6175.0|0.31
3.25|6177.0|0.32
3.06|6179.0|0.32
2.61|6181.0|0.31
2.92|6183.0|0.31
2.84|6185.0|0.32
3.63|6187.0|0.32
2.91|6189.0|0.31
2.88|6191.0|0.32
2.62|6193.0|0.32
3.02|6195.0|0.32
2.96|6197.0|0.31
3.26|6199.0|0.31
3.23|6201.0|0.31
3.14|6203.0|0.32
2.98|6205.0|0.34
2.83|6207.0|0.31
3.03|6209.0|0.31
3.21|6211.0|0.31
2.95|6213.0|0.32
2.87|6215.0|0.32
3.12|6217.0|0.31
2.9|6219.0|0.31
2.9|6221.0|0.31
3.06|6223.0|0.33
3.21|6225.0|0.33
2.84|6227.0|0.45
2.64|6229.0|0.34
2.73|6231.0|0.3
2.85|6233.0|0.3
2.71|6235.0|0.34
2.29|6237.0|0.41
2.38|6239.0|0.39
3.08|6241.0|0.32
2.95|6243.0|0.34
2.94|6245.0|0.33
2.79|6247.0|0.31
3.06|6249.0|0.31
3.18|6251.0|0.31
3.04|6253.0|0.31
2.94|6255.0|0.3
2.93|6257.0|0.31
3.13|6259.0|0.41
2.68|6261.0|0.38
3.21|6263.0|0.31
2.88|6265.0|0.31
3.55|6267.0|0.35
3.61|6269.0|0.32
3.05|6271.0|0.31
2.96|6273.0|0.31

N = 98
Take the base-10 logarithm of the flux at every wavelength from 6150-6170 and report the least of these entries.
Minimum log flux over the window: 0.396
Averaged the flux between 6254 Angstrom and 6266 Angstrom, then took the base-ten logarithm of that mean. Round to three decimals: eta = 0.472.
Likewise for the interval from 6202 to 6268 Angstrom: 0.468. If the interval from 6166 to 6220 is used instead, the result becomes 0.481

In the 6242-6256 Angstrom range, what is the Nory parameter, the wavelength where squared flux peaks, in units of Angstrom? 6251.0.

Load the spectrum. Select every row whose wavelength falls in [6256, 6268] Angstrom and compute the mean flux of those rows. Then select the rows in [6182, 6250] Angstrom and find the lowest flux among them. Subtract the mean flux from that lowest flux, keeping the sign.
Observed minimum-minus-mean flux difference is -0.77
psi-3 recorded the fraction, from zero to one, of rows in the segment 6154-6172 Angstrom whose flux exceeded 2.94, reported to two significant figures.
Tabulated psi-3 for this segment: 0.56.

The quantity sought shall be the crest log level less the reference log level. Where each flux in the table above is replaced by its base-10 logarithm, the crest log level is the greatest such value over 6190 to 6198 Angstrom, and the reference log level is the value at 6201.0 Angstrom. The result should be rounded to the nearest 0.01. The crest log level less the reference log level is -0.03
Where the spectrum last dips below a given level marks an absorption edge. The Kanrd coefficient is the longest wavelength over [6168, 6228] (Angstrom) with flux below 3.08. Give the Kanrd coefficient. 6227.0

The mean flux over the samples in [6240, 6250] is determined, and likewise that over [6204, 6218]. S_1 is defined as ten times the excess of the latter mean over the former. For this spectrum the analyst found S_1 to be 0.3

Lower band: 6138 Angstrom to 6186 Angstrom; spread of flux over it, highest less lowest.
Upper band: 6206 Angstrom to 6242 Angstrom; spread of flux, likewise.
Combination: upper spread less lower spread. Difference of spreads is -0.31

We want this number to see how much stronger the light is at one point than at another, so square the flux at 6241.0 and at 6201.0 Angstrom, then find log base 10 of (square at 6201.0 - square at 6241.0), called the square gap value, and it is -0.02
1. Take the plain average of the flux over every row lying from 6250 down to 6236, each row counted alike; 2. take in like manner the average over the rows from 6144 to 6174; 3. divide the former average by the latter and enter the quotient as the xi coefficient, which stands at 0.90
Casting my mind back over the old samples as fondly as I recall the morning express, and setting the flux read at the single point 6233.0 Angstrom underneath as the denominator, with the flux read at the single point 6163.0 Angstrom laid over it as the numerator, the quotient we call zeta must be 0.97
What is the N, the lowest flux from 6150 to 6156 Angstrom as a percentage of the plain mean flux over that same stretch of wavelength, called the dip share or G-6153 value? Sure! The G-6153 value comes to 95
